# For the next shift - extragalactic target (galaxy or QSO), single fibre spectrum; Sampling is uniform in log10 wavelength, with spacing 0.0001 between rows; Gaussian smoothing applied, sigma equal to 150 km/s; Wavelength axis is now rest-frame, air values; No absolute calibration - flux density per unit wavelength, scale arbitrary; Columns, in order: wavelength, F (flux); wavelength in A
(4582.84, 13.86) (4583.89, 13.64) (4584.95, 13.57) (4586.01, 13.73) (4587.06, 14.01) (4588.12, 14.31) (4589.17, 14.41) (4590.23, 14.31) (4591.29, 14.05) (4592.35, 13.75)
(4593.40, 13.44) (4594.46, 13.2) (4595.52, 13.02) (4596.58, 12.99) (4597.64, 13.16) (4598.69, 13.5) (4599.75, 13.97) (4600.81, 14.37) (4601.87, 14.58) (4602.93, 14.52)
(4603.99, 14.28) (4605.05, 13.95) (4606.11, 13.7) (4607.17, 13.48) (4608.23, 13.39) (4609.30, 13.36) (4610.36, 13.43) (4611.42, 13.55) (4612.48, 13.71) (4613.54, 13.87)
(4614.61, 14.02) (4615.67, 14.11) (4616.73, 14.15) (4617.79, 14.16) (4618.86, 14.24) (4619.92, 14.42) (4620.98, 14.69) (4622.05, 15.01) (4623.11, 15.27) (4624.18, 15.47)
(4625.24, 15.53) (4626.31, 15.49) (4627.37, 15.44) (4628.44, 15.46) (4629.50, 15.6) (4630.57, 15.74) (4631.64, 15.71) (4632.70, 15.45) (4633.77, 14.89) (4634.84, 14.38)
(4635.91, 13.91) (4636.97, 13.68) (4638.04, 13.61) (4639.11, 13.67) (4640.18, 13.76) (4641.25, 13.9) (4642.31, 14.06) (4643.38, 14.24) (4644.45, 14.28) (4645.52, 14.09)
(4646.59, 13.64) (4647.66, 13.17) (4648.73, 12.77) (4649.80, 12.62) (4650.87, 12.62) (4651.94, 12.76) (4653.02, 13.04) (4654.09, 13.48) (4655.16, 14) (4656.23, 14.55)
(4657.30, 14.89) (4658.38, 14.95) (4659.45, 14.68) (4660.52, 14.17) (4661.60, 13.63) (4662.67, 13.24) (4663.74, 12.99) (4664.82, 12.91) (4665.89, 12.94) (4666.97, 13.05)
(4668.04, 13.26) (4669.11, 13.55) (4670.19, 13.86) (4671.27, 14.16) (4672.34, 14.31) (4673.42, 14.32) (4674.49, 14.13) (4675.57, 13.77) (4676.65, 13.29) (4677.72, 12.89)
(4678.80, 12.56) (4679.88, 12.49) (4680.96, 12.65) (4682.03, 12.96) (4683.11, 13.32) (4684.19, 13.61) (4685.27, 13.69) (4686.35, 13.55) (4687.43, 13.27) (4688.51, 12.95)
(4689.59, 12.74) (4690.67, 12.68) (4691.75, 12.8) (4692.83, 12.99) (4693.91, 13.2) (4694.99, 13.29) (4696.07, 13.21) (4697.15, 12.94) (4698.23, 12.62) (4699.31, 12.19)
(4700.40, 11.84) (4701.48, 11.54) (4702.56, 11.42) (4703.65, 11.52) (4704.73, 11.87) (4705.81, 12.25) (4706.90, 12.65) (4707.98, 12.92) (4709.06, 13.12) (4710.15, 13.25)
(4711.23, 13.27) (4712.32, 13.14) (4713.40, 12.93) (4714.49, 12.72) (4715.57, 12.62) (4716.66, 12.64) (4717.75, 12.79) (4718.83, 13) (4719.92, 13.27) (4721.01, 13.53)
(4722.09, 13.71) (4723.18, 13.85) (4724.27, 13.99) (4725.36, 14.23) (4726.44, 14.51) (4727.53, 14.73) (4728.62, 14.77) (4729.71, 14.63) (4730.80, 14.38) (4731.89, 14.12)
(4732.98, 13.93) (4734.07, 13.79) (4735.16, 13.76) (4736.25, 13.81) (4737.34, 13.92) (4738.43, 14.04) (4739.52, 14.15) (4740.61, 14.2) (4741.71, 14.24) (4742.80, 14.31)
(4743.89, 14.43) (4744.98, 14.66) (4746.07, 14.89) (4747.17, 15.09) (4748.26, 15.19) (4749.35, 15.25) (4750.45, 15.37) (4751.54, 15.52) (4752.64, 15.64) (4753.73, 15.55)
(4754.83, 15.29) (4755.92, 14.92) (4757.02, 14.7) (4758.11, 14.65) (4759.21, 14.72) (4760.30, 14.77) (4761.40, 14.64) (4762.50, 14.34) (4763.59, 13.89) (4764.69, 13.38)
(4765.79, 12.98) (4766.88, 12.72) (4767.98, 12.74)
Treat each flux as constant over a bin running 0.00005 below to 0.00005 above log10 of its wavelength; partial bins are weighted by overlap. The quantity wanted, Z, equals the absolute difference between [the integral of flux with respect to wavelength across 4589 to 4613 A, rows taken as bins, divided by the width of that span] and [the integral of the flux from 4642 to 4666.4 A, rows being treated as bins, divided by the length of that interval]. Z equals 0.1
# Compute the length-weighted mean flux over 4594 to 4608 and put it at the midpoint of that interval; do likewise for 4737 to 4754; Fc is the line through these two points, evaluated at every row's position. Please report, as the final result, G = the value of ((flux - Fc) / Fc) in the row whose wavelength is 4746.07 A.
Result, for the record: 0.01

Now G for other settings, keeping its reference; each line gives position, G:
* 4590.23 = 0.05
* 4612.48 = -0.01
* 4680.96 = -0.12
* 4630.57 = 0.13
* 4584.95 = 0.00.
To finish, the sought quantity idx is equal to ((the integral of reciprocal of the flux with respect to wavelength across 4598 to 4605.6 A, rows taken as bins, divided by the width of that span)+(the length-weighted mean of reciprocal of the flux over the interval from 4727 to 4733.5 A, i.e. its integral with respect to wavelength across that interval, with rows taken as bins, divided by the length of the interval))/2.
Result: 0.070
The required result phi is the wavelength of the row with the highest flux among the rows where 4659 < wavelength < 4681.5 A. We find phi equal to 4659.45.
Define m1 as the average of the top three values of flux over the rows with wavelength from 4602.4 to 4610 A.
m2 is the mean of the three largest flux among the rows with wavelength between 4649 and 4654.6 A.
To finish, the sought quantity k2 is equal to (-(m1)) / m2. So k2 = -1.09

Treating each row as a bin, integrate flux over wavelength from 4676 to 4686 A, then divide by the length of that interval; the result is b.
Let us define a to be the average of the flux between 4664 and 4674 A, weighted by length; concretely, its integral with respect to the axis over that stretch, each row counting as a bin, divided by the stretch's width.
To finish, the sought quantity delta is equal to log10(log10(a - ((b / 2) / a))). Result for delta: 0.048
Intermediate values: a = 13.6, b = 13.1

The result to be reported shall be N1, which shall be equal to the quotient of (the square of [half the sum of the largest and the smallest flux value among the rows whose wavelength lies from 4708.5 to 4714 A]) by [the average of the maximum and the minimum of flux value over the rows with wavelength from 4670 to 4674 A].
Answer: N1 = 12.18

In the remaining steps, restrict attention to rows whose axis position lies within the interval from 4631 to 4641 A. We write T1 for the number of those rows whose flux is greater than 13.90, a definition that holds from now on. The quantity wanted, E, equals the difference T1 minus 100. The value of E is -95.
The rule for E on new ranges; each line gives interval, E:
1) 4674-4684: -99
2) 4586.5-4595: -95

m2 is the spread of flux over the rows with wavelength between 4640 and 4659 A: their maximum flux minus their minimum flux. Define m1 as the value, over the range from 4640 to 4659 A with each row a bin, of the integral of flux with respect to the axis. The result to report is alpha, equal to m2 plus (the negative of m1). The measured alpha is -258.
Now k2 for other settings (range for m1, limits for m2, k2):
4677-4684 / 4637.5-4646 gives -0.92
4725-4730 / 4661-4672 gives -1.06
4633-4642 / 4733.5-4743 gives -1.01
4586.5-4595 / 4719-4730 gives -0.98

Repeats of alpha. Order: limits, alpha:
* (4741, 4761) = -297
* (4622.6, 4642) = -285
